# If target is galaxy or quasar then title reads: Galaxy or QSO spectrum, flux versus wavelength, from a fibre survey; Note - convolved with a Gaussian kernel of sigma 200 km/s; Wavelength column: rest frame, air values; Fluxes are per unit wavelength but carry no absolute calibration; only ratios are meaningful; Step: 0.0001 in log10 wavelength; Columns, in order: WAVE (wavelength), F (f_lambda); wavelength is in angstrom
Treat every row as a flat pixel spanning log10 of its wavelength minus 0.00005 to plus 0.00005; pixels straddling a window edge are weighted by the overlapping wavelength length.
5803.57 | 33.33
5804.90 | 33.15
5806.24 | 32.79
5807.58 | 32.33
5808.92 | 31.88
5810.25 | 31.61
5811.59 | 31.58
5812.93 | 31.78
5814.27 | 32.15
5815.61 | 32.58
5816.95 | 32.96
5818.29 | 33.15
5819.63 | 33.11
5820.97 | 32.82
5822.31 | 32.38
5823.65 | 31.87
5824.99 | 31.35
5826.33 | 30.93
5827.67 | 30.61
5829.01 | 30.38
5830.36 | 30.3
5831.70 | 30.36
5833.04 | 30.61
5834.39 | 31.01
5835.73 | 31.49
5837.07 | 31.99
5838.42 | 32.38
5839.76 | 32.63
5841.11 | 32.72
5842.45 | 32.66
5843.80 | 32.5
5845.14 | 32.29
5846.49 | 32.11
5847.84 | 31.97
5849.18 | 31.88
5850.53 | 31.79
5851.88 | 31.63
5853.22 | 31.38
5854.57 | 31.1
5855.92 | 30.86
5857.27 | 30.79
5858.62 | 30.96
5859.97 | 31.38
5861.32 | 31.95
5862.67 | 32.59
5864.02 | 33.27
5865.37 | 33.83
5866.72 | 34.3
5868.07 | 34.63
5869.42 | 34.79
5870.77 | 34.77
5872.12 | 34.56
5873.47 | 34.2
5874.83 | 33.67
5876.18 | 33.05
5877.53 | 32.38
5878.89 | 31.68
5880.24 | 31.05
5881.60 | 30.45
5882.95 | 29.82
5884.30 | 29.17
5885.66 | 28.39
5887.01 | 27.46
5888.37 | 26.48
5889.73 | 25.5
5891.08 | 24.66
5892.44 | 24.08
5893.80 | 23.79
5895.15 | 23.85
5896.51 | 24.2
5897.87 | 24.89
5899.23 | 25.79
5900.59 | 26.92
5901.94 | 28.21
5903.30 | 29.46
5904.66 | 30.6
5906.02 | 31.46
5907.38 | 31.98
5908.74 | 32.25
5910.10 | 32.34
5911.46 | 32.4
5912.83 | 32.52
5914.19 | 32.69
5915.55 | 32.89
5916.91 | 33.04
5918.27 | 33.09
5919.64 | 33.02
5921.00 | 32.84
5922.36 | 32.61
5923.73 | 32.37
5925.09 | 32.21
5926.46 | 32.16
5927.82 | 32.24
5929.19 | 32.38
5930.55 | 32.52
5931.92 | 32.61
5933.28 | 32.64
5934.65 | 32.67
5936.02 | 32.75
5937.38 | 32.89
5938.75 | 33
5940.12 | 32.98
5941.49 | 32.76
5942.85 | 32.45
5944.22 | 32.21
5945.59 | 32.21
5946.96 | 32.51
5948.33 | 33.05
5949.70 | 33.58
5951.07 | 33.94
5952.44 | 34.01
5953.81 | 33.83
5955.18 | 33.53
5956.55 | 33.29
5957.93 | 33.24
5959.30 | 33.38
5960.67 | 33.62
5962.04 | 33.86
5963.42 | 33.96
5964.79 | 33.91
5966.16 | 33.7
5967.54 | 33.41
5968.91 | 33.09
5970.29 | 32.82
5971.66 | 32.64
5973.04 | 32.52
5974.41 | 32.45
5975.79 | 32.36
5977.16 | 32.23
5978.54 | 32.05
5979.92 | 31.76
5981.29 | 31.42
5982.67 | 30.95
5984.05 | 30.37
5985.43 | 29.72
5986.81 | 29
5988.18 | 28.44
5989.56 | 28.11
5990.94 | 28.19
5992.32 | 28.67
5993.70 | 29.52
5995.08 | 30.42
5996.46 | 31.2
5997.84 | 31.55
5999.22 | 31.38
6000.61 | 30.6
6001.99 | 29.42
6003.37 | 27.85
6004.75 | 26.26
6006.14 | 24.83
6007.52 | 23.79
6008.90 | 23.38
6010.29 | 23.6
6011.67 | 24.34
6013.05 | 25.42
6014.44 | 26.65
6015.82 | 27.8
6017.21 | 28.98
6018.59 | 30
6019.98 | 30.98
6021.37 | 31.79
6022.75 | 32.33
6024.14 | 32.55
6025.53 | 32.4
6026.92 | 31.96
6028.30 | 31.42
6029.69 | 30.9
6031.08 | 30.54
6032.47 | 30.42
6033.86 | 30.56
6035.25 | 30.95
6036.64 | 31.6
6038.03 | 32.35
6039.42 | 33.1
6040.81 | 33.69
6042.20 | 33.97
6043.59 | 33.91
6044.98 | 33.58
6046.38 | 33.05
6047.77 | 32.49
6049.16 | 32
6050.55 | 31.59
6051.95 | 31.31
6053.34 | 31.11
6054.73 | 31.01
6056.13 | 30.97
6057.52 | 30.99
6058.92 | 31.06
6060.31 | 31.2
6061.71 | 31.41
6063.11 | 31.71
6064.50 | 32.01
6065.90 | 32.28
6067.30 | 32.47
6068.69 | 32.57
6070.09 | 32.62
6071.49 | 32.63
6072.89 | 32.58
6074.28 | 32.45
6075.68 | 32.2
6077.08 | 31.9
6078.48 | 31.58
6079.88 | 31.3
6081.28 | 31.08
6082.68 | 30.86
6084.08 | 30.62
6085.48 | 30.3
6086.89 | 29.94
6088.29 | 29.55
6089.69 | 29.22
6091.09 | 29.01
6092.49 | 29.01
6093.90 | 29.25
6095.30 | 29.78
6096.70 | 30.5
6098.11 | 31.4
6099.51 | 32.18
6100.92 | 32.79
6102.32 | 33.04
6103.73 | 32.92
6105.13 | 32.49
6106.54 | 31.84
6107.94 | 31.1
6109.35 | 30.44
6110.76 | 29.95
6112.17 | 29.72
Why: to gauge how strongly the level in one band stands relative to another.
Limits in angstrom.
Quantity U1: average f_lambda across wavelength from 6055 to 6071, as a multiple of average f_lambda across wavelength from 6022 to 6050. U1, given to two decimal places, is 0.99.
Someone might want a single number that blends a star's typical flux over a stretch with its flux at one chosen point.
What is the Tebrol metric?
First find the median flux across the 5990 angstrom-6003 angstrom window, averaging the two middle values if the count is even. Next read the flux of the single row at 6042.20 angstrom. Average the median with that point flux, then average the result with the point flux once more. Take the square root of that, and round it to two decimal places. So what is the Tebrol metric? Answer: 5.75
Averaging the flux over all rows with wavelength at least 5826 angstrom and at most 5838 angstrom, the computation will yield 30.9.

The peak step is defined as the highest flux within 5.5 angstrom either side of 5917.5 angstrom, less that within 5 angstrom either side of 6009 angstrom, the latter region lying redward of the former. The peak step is 6.8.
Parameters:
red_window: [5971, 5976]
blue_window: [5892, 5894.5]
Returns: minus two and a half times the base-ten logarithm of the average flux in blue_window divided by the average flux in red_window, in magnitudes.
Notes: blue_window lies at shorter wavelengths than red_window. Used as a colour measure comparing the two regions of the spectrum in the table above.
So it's 0.33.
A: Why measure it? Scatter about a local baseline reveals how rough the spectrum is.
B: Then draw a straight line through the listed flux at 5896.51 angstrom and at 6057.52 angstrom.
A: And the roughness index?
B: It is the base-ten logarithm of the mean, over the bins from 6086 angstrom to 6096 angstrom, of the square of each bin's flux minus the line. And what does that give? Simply 1.0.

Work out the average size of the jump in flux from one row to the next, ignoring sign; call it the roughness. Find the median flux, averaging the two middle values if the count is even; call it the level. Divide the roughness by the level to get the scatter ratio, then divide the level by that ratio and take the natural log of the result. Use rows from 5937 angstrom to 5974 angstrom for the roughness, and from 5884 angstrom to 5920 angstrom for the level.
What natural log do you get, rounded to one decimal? 8.3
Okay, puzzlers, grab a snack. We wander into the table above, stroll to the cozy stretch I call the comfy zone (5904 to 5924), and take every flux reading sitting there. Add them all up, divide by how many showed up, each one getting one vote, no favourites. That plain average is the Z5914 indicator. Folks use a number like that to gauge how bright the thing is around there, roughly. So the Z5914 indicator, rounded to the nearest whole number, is 32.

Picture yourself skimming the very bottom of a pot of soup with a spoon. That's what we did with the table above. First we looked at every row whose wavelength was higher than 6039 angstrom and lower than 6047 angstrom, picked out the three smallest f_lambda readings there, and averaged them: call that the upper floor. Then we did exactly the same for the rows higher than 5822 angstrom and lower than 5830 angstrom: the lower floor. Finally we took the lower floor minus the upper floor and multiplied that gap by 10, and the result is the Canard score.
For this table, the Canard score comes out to -26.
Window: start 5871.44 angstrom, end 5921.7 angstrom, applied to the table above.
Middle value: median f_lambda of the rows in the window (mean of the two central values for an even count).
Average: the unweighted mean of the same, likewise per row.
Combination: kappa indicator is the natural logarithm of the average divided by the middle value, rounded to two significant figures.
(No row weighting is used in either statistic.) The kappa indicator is -0.039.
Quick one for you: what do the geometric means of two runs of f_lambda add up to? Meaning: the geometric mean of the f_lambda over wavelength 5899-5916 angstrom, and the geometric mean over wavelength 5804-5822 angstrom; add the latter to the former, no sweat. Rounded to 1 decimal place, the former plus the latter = 63.1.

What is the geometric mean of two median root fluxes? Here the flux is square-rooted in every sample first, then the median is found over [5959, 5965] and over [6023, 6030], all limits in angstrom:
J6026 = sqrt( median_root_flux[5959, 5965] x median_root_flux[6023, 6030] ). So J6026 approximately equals 5.74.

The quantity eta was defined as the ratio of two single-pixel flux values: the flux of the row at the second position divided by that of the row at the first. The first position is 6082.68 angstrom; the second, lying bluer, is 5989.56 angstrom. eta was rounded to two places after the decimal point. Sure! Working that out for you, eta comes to 0.91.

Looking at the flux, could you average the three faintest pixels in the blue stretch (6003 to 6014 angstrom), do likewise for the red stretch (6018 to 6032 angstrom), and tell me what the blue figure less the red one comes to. -6.9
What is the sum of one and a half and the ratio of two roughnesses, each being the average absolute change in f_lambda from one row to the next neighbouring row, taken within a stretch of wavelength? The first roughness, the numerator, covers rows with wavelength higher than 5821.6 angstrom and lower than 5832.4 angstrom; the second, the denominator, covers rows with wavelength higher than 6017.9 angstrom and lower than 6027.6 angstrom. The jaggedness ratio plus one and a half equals 2.1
